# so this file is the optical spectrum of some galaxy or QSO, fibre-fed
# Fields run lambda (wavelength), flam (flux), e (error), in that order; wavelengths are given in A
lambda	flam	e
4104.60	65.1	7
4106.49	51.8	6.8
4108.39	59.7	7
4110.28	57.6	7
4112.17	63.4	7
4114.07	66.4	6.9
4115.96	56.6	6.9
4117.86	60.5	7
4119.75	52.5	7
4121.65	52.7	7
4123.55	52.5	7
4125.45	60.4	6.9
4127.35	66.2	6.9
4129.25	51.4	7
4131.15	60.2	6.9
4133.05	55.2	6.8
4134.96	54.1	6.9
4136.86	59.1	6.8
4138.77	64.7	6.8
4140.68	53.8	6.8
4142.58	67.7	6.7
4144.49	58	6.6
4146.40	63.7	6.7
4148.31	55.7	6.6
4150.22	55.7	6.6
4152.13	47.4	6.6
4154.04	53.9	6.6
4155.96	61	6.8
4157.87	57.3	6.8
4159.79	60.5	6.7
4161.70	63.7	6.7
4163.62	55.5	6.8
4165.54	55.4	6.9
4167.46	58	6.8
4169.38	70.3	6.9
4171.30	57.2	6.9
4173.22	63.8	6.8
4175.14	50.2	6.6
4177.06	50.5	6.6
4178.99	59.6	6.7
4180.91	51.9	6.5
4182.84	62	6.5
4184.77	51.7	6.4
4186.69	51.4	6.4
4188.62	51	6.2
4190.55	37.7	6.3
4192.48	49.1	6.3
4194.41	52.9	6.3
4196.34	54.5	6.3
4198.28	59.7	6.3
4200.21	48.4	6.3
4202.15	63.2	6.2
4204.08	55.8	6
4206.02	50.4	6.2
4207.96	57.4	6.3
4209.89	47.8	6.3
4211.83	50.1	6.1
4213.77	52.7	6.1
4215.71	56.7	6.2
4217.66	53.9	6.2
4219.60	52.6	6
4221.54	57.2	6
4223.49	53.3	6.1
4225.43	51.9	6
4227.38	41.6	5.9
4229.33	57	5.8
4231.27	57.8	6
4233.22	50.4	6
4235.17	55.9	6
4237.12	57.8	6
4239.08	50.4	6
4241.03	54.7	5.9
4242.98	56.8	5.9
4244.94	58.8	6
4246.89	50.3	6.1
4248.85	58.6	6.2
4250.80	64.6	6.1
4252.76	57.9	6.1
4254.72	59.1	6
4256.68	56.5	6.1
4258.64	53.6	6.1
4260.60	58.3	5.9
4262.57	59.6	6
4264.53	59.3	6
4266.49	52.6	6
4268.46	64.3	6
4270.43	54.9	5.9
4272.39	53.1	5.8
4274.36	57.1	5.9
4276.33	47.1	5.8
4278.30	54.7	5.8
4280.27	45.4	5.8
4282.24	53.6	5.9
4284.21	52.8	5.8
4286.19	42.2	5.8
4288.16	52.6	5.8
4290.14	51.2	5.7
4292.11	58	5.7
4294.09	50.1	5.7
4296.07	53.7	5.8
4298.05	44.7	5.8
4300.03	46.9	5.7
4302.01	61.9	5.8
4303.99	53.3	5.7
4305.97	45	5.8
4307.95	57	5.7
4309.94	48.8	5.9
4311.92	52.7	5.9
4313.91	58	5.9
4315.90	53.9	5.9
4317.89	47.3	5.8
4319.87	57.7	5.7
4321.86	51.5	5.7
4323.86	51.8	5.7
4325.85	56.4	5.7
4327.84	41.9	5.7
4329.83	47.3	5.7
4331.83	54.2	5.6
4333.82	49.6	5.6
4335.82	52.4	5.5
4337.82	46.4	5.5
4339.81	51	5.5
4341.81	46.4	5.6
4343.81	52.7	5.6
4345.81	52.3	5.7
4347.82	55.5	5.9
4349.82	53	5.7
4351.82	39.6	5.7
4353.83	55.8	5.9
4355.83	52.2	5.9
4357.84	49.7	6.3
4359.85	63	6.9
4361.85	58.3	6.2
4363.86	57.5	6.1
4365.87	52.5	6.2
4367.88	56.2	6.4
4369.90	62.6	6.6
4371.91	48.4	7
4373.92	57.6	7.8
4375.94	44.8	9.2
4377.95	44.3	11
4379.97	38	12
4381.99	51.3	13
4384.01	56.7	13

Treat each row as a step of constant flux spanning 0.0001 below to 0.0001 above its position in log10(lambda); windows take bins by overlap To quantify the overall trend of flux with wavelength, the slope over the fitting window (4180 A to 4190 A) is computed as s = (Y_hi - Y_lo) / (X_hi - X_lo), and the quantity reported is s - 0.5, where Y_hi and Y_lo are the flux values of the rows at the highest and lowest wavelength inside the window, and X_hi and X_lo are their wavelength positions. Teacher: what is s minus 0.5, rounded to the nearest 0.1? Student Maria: -0.6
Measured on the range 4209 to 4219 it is 0.3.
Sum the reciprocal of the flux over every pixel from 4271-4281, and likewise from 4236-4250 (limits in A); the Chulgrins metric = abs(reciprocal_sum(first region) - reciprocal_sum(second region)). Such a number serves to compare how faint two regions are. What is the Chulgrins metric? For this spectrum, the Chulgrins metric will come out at 0.029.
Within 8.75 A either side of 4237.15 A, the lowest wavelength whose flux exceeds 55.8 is 4229.33 A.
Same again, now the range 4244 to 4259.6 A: 4244.94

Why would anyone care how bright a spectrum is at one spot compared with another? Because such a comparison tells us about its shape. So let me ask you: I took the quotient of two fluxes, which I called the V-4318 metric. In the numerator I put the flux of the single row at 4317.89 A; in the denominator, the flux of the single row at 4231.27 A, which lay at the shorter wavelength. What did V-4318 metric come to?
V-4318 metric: 0.82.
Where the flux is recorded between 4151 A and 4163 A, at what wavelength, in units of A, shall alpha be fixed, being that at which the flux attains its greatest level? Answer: 4161.70 A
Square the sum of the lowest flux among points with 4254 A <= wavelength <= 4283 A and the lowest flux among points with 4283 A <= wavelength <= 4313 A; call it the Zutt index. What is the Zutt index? 7674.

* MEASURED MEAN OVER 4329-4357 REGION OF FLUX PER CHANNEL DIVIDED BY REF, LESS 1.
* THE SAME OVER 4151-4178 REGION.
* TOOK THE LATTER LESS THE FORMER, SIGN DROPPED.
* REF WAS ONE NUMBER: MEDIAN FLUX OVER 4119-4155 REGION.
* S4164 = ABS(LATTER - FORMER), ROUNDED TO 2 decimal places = 0.12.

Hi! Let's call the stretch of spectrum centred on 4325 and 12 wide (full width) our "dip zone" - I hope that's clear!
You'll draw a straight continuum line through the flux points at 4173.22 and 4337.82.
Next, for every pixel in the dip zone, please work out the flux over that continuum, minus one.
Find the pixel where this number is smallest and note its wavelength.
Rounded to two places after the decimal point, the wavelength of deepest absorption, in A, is 4327.84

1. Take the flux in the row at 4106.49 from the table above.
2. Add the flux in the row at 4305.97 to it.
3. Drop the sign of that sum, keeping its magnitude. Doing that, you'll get 97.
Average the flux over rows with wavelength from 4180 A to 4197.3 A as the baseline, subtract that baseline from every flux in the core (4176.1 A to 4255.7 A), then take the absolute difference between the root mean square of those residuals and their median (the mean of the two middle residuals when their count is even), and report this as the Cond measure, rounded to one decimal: 3.3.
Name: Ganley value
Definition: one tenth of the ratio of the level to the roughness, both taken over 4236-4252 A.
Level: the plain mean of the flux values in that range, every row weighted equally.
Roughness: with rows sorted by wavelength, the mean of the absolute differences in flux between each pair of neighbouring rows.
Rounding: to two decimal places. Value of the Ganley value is 1.02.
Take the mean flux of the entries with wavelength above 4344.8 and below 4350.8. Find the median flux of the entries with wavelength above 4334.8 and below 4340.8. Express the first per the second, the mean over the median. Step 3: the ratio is 1.05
